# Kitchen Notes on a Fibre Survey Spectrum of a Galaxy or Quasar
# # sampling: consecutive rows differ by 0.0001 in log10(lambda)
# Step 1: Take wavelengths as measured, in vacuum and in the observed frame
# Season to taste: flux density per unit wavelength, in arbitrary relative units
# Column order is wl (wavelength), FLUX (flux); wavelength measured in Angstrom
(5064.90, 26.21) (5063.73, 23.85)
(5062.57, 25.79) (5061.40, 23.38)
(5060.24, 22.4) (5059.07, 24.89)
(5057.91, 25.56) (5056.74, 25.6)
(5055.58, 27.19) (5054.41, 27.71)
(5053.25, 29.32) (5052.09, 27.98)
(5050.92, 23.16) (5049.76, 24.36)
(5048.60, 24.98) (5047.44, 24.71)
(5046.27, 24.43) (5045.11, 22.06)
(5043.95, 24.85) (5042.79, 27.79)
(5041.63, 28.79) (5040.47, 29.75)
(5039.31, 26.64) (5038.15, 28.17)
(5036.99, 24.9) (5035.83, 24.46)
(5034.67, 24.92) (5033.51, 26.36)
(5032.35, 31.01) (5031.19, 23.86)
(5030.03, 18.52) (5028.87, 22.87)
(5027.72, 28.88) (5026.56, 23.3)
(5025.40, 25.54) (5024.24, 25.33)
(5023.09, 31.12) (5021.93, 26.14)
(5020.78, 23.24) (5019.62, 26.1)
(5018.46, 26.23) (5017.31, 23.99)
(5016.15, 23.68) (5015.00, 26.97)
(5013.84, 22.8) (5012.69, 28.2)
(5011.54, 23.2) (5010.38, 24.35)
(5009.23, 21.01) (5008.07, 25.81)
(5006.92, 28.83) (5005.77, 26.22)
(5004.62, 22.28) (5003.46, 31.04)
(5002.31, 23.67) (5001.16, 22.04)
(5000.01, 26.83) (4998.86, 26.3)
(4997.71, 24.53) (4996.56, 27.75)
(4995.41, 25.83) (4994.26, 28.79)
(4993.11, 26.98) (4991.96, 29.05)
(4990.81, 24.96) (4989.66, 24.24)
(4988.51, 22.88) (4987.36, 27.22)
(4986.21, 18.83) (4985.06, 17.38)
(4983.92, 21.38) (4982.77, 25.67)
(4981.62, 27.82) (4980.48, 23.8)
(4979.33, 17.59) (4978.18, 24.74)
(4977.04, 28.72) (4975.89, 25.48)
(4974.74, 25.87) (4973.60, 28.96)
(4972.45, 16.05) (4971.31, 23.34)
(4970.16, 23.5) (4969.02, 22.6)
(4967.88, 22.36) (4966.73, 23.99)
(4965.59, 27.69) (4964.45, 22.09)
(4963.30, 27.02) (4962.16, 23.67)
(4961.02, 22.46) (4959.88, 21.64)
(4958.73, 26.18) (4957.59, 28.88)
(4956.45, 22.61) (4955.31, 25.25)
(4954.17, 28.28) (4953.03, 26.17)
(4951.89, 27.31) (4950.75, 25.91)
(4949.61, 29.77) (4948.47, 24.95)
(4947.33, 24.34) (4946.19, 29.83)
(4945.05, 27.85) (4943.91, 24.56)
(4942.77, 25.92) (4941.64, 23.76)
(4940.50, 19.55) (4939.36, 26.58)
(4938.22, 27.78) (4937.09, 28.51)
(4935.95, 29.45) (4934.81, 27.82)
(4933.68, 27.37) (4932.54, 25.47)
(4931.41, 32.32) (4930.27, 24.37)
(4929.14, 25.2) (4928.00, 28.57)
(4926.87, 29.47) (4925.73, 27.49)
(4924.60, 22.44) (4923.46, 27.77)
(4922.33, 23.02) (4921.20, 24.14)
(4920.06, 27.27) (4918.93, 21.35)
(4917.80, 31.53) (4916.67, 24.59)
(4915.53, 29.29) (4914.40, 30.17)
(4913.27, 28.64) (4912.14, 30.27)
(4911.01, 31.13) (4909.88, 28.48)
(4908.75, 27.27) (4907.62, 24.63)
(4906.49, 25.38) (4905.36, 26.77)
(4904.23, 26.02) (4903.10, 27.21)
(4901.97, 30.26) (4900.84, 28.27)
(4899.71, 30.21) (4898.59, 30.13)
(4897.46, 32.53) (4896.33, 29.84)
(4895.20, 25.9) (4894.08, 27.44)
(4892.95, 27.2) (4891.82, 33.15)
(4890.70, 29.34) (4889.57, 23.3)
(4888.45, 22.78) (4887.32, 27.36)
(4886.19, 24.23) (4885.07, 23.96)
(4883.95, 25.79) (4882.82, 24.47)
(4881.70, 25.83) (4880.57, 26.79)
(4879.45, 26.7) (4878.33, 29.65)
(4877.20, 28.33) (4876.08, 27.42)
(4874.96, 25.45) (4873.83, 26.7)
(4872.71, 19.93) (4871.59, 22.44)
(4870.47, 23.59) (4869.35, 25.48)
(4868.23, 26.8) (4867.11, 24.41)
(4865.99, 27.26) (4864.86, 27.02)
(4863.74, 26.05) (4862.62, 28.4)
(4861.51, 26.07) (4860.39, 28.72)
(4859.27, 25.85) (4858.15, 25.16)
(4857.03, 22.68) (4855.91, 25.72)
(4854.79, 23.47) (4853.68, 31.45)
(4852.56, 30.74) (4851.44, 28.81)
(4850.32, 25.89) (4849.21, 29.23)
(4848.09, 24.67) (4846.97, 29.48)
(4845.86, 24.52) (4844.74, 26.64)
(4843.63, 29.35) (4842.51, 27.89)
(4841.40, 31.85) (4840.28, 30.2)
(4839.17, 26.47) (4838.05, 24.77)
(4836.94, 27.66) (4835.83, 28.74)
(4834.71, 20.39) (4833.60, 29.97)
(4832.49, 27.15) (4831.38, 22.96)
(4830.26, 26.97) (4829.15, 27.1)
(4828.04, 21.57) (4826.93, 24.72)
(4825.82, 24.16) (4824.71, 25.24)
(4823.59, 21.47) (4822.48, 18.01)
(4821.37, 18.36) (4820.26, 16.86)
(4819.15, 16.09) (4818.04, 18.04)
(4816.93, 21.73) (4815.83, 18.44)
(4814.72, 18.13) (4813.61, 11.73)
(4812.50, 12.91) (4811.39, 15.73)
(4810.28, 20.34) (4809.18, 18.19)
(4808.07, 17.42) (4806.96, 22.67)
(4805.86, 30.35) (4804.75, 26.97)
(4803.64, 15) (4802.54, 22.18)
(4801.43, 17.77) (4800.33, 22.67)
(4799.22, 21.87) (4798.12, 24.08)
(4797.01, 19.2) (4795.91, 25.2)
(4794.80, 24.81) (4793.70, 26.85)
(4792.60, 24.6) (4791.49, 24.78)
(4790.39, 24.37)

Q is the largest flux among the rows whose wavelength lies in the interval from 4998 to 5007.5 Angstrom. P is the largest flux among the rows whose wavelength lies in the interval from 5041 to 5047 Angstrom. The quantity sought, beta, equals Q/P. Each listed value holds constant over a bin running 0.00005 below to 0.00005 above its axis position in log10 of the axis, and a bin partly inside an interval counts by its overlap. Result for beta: 1.08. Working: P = 28.79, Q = 31.04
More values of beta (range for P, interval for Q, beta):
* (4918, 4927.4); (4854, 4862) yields 0.97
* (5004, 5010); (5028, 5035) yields 1.08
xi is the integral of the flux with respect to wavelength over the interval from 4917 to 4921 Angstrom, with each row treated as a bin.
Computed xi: 105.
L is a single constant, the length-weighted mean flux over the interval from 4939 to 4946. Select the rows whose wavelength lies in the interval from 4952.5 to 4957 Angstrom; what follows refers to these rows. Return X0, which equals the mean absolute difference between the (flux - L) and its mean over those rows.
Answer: 1.65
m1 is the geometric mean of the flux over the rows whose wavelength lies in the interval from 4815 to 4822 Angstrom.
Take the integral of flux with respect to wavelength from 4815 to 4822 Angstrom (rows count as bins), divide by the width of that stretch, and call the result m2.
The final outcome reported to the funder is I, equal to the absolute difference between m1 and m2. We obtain 0.09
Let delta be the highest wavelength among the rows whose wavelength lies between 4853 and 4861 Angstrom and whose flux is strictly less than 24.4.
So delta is 4857.03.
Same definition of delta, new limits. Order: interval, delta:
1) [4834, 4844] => 4834.71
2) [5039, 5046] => 5045.11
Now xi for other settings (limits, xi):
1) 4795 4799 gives 92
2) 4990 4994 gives 108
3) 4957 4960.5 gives 89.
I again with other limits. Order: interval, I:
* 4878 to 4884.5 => 0.07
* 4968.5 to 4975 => 0.26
